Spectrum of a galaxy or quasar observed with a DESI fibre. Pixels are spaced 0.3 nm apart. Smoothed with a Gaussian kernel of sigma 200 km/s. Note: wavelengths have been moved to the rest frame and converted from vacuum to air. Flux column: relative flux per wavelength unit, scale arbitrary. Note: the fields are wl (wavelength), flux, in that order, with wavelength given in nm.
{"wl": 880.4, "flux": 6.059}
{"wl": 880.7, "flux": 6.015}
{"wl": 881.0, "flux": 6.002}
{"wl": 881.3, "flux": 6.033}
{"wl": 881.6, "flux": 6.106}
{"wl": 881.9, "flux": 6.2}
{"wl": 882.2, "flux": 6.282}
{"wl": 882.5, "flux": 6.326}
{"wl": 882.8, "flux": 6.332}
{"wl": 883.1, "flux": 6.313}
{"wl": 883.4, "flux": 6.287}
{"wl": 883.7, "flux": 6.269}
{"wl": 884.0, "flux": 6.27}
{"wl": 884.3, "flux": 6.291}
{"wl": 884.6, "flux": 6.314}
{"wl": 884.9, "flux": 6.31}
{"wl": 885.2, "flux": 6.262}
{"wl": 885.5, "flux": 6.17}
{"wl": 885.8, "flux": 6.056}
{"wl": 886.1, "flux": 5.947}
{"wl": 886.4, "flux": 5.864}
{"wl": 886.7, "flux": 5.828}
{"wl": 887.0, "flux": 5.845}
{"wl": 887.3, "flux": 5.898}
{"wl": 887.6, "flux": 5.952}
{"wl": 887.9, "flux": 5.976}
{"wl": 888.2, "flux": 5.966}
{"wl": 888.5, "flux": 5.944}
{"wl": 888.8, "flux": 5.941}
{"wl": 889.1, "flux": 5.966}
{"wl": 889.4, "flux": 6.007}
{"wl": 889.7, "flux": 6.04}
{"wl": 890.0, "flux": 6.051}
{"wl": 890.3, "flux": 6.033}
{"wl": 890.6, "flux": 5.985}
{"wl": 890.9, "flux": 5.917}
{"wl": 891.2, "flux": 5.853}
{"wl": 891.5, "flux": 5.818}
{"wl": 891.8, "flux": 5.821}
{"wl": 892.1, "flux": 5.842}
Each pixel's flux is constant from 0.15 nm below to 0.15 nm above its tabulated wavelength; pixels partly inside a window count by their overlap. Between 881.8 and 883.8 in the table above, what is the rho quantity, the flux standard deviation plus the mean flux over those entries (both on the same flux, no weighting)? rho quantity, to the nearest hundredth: 6.33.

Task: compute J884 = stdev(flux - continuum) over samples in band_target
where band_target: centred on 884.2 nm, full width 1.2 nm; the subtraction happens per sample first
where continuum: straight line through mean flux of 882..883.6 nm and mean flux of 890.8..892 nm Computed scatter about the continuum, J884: 0.04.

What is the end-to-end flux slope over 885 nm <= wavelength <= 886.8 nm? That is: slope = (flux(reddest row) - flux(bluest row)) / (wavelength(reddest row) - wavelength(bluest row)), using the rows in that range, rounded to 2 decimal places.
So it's -0.29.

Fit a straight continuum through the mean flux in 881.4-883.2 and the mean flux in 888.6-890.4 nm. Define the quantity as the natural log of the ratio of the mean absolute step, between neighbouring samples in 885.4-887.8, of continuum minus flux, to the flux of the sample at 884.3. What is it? -4.6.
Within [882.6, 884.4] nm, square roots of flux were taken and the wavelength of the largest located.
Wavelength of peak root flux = 882.8 nm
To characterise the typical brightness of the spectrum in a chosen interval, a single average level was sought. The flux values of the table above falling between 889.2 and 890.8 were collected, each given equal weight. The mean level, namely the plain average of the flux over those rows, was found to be 6.02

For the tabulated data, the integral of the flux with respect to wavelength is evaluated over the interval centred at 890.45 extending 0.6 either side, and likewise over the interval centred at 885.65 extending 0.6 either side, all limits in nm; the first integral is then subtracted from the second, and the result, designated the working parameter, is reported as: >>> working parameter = 0.13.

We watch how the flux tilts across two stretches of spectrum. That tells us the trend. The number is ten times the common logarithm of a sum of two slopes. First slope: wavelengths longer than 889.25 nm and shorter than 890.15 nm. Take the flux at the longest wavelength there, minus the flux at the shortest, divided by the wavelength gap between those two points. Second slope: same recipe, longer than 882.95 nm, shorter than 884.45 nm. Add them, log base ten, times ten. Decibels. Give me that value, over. -12.6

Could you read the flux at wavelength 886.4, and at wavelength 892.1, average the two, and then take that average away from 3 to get -2.85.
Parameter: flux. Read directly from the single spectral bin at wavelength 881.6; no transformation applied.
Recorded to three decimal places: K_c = 6.106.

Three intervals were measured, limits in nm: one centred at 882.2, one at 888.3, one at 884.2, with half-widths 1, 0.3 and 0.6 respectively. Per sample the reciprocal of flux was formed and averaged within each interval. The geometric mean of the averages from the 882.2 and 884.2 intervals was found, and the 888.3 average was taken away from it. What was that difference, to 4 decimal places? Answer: -0.0081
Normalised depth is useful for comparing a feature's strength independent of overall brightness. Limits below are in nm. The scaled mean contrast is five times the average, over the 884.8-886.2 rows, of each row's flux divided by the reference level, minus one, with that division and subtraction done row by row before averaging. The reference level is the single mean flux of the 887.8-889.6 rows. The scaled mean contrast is 0.2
